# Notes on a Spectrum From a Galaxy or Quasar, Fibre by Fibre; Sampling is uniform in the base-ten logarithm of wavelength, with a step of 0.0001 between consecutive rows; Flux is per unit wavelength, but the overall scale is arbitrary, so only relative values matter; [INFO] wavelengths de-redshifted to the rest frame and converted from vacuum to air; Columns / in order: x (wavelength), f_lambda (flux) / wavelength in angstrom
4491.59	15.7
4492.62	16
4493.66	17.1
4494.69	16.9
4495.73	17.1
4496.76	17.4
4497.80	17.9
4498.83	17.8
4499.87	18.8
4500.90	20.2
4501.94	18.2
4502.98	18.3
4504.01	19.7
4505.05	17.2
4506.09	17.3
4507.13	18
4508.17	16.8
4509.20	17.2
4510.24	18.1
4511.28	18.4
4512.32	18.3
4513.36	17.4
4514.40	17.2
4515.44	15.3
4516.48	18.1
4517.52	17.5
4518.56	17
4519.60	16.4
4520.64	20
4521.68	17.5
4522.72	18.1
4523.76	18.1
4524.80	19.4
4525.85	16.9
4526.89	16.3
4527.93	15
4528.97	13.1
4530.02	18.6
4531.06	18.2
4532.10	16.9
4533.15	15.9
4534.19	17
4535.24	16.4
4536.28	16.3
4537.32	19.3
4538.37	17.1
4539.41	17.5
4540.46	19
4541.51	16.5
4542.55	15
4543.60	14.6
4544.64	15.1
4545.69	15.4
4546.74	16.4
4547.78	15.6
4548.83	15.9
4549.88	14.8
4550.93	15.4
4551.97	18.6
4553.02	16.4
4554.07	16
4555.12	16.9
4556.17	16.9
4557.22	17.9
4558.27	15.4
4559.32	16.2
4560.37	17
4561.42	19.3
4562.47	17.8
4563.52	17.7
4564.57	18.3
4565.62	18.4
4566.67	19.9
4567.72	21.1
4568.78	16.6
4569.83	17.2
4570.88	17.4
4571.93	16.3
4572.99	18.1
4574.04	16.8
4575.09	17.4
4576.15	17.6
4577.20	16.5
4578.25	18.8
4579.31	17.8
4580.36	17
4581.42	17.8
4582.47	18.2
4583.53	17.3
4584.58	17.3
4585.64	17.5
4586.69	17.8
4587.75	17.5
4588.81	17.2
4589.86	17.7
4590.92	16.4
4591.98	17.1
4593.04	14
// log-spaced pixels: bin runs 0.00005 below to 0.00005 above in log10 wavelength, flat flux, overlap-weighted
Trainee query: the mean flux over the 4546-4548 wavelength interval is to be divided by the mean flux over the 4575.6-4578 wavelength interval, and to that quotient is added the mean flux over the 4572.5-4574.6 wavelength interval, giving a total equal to 18.4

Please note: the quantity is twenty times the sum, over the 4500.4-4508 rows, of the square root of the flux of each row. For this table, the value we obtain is 601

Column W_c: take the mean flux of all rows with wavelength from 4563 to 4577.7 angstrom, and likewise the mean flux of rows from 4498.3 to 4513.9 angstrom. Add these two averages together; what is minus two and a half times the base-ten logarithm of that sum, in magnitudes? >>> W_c -3.89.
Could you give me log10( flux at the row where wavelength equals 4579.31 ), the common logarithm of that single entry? 1.25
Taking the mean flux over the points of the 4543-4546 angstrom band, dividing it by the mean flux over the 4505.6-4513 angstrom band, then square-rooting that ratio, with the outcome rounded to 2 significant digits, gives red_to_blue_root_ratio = 0.92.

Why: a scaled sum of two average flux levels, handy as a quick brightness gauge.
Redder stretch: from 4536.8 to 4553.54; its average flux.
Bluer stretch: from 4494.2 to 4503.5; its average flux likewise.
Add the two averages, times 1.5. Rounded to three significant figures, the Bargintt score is 51.7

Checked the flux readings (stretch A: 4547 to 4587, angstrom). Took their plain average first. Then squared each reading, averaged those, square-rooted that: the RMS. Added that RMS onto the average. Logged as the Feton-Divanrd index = 34.7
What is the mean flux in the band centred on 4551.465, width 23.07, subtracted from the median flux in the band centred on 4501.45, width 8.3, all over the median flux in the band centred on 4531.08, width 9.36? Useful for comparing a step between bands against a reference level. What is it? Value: 0.109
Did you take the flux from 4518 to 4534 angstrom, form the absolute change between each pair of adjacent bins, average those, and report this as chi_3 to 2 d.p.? 1.65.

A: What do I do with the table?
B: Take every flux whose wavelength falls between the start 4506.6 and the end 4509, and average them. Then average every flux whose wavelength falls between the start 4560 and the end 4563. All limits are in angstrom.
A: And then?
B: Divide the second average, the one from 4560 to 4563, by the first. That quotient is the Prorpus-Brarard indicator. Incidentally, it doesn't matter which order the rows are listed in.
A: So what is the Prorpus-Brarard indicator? 1.04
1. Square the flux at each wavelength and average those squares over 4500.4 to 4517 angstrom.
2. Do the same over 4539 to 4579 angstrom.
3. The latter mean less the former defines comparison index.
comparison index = -27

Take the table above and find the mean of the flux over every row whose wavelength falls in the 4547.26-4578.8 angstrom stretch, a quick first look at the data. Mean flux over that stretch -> 17.3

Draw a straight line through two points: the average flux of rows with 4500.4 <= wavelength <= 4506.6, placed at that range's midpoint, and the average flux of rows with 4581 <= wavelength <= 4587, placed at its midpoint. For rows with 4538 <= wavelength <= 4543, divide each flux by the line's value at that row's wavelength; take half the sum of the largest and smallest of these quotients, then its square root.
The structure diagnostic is 0.969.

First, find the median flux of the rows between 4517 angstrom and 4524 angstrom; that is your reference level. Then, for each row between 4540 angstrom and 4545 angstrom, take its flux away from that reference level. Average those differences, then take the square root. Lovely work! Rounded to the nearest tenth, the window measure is 1.2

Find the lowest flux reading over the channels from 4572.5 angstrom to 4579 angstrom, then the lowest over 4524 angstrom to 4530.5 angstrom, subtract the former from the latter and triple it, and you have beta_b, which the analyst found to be -10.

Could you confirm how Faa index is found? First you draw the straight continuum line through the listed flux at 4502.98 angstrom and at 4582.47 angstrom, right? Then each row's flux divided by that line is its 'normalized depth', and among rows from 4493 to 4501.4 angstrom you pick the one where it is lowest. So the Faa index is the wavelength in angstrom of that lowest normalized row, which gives 4494.69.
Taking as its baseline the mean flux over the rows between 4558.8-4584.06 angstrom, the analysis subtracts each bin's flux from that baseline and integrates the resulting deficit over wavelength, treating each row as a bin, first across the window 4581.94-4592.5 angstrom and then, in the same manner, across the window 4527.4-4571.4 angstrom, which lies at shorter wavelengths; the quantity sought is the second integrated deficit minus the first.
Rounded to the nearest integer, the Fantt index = 34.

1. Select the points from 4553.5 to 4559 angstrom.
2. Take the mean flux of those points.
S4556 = 16.6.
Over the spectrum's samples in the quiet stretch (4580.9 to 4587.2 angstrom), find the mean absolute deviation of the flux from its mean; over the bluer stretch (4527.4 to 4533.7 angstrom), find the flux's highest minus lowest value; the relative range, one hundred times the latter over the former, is 1941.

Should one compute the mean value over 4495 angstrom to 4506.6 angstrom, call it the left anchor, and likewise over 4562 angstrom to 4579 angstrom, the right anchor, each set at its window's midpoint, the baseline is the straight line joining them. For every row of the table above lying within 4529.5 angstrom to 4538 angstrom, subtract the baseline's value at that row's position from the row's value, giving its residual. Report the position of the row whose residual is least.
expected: 4533.15 angstrom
